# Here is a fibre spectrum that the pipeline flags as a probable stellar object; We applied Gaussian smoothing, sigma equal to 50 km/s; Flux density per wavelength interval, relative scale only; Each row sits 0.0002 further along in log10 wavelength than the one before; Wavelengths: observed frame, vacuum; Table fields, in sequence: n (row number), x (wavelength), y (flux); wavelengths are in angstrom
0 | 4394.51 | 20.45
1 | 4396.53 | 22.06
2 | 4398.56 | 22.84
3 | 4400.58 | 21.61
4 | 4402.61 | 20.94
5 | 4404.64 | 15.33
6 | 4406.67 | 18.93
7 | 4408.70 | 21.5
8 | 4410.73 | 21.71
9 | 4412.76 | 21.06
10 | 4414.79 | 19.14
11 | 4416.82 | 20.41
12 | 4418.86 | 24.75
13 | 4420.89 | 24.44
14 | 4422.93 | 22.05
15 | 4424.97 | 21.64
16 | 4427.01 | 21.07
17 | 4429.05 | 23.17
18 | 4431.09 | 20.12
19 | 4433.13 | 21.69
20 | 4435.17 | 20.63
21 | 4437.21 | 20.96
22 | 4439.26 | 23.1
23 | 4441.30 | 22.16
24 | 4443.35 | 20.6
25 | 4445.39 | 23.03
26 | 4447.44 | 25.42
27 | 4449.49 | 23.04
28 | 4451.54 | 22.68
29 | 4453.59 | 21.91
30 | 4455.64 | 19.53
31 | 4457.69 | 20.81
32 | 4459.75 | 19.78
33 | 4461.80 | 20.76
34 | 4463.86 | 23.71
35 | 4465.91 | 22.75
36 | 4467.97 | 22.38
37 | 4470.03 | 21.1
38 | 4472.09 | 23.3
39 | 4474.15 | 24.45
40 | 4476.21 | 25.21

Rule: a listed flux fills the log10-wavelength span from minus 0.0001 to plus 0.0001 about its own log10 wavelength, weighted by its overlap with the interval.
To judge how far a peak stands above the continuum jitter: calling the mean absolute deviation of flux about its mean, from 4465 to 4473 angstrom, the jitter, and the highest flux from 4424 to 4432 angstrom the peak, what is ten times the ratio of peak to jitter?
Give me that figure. 361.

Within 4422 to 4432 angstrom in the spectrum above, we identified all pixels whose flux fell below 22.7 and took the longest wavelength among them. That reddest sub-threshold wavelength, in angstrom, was 4431.09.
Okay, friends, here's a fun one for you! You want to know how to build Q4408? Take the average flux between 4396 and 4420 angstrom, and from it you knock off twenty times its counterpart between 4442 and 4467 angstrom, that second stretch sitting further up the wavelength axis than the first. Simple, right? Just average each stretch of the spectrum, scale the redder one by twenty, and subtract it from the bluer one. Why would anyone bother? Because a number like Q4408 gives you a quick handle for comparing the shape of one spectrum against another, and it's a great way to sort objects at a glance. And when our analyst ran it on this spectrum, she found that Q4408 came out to -419.2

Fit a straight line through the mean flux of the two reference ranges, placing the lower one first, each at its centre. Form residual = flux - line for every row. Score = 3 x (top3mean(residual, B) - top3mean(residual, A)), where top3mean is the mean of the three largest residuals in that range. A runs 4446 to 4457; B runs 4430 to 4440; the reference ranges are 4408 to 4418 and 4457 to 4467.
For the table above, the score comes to -4.8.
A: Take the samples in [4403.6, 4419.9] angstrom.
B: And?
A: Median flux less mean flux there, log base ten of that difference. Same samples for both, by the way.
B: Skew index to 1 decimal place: -0.4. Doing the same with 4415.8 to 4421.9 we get 0.1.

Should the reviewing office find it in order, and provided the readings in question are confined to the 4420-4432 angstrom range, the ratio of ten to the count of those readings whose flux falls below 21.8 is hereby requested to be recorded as 3.3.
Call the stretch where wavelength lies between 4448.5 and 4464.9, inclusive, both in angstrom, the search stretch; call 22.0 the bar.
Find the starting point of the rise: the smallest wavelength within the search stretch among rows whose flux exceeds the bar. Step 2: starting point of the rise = 4449.49 angstrom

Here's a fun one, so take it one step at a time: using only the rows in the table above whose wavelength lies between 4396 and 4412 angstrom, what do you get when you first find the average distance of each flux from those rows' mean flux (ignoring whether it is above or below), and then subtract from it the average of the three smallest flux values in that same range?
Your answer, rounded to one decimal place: -16.7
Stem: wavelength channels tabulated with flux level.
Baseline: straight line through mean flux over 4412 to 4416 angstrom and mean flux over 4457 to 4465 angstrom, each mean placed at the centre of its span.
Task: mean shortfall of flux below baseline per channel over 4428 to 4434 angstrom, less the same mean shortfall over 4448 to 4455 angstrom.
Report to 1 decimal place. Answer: 0.4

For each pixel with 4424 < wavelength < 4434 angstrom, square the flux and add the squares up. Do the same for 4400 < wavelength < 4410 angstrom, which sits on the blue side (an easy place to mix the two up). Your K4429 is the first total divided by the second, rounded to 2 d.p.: 1.19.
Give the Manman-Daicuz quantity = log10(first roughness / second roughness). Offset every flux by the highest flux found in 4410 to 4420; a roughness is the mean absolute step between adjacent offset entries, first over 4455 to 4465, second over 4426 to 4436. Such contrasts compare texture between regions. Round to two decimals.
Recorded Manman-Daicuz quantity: -0.10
